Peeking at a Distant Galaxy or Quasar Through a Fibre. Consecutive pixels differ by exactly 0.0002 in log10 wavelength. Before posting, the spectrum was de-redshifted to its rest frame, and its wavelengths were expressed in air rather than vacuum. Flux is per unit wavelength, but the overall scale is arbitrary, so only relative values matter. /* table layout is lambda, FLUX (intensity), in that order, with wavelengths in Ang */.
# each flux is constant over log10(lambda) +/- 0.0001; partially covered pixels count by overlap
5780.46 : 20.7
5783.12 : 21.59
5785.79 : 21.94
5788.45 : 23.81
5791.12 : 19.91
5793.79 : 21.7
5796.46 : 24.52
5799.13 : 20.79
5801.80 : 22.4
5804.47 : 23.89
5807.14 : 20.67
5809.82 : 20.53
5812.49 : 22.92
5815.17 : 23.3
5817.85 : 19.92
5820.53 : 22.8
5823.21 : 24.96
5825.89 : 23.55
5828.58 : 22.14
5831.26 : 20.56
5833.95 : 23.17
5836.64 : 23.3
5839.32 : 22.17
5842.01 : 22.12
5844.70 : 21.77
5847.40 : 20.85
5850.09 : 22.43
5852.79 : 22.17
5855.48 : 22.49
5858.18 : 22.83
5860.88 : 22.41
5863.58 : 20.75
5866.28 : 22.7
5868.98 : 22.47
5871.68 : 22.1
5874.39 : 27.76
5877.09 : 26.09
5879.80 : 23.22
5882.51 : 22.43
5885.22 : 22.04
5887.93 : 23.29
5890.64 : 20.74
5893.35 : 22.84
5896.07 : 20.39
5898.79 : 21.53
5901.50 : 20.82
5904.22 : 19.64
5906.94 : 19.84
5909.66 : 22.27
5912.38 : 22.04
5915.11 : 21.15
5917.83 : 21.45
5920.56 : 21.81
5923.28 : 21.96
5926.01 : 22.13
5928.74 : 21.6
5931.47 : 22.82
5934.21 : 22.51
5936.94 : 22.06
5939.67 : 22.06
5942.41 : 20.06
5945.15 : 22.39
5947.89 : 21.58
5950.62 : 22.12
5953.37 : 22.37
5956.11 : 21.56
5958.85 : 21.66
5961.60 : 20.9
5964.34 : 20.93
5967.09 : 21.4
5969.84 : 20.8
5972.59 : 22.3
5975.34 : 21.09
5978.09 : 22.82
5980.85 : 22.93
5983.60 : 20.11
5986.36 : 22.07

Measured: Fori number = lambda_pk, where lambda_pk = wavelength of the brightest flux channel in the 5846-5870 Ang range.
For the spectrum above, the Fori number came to 5858.18 Ang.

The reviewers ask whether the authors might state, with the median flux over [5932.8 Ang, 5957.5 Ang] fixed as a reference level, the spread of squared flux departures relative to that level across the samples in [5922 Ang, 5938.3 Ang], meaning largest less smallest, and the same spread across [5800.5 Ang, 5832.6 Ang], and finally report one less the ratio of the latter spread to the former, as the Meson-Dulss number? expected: -14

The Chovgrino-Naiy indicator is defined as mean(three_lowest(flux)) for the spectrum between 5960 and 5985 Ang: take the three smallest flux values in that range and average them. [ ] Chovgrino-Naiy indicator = 20.6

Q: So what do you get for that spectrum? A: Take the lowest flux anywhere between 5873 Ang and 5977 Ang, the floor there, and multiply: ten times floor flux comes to 196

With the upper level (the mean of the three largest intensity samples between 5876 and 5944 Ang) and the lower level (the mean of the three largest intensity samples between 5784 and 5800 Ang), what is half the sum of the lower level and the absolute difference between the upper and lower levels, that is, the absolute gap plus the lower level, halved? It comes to 12.10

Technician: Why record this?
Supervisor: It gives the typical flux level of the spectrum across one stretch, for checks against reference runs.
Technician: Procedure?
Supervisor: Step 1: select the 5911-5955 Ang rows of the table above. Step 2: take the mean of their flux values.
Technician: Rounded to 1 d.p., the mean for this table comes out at 21.9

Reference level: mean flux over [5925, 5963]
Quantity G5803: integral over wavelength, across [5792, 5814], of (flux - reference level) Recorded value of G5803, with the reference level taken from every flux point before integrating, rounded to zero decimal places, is 7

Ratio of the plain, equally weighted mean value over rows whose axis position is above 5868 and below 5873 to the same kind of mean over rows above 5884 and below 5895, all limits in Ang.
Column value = 1.00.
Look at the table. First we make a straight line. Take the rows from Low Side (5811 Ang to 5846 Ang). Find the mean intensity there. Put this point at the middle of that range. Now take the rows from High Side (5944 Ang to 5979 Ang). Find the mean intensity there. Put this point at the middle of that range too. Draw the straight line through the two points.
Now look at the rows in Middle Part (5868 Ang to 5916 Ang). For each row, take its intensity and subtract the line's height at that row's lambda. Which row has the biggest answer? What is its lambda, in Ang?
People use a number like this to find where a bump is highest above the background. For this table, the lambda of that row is 5874.39 Ang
